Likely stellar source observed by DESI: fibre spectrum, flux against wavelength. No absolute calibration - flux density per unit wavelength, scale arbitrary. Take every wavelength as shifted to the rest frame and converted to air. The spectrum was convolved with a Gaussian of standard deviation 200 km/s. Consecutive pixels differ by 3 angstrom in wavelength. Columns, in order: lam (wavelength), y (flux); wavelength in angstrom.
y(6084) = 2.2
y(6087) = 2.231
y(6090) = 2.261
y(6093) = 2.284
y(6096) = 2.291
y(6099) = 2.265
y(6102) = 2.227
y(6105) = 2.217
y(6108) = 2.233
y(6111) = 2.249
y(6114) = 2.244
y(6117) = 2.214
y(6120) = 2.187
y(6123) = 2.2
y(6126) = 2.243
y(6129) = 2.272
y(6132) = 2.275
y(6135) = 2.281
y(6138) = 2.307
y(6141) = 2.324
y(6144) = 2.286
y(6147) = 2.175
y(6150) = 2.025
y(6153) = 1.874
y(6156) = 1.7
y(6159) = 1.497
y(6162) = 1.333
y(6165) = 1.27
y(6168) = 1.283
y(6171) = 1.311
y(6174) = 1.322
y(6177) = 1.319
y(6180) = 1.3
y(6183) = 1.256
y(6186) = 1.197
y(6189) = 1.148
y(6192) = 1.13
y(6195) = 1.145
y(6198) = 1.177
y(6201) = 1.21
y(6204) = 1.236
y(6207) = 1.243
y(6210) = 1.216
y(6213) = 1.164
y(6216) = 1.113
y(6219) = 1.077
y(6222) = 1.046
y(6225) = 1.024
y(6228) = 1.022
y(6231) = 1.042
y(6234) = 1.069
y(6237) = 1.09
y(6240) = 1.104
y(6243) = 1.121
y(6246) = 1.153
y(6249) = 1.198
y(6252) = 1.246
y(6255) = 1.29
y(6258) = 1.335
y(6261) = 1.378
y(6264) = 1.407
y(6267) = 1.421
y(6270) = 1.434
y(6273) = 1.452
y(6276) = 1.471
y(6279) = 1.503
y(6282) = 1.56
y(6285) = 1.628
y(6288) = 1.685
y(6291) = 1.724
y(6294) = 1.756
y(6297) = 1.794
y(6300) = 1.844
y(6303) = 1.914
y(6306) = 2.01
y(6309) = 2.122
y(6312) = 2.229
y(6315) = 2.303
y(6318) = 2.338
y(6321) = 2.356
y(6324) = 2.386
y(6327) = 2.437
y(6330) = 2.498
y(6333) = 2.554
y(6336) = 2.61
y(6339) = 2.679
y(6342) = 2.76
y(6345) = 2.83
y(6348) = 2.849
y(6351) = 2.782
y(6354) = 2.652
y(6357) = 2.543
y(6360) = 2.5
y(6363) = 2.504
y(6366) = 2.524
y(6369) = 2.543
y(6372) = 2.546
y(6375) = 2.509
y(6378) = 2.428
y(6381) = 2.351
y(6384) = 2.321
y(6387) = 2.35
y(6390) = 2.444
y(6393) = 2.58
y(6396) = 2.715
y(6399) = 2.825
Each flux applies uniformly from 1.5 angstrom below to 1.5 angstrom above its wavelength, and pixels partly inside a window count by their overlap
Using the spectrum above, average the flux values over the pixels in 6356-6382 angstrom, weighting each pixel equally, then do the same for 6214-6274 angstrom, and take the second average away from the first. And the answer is 1.3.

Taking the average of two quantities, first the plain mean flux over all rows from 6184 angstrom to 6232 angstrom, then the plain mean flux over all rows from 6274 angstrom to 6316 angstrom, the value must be 1.5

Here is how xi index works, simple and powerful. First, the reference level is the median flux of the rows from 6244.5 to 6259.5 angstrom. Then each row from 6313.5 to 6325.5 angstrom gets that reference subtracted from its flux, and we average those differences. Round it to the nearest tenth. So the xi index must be 1.1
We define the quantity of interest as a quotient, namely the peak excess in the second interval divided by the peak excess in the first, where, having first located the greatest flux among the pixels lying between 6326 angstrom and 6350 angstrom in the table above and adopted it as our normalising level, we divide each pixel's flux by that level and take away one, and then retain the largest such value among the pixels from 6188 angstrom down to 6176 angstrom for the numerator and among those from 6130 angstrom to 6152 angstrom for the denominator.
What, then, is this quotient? 2.91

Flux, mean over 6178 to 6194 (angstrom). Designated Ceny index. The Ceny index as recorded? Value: 1.2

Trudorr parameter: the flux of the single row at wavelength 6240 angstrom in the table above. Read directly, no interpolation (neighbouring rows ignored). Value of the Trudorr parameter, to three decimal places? 1.104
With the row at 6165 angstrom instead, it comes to 1.270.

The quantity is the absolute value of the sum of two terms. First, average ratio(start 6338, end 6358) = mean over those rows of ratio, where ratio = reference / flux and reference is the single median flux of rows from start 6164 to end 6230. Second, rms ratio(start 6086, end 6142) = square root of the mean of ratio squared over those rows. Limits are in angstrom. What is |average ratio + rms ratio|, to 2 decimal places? 0.98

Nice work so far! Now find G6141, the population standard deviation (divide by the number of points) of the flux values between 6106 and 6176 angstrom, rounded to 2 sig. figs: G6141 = 0.40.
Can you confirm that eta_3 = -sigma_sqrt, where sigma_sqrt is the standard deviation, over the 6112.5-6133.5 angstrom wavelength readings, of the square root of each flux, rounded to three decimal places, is -0.011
